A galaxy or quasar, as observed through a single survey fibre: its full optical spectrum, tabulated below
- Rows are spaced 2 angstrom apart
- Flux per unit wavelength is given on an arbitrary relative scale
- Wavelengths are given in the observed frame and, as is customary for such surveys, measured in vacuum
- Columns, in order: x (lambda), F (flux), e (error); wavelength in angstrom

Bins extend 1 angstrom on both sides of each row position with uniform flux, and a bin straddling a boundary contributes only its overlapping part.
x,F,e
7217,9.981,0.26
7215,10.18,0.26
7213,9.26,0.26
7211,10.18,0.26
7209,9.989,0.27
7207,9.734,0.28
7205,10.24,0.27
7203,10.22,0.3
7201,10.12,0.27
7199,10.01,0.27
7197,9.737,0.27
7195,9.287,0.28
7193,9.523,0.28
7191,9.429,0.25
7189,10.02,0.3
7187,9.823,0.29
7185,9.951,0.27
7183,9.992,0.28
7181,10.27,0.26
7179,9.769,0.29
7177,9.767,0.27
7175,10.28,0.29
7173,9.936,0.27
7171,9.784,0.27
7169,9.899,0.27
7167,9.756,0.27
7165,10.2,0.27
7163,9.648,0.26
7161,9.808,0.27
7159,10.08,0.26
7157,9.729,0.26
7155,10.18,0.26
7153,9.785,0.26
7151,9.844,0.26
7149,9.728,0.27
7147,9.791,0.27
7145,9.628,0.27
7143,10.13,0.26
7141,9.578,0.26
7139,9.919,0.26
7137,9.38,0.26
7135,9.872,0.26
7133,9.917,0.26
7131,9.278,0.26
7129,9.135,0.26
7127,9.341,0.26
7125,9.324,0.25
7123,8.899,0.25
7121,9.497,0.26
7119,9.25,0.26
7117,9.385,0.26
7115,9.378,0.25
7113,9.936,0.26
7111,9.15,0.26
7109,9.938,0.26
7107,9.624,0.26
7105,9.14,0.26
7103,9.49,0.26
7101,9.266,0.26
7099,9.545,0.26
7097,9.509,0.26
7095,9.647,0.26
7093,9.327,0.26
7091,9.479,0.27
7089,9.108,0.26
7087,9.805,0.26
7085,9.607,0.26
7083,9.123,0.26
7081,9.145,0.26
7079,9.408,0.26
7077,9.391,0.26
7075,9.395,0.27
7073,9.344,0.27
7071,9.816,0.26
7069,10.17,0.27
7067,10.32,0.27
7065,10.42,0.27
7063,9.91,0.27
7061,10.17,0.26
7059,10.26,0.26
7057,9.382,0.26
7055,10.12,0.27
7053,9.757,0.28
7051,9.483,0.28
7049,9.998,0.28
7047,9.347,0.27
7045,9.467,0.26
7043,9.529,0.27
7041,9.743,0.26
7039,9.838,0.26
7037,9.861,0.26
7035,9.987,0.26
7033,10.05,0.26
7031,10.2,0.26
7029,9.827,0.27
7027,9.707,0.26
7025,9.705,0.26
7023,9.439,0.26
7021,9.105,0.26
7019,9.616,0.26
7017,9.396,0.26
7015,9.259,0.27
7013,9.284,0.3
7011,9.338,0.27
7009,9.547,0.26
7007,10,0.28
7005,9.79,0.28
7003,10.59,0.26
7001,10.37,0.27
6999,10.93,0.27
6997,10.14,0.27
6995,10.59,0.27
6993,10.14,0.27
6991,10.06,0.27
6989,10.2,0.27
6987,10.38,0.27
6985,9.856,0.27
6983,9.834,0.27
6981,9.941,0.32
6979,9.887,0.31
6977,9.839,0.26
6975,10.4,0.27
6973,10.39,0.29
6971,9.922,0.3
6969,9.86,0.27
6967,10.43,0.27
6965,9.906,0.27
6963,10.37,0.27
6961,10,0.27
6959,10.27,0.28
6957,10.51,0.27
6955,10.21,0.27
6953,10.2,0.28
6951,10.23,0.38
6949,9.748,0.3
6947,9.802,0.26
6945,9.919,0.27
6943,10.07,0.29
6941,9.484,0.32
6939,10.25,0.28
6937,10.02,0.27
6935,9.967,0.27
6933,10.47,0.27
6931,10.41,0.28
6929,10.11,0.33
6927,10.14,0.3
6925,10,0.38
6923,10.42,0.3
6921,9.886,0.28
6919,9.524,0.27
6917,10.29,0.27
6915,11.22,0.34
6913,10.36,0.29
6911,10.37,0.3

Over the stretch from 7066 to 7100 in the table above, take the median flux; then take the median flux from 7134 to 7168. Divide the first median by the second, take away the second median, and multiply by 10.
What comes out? -88.2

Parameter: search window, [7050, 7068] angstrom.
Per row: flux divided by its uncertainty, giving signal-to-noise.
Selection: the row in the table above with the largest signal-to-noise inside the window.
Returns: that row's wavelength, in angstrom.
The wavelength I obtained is 7059 angstrom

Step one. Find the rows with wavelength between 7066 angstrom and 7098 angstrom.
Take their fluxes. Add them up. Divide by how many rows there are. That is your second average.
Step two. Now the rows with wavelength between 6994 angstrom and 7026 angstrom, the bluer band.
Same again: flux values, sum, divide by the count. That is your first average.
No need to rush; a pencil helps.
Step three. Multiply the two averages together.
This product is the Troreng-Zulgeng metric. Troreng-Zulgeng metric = 94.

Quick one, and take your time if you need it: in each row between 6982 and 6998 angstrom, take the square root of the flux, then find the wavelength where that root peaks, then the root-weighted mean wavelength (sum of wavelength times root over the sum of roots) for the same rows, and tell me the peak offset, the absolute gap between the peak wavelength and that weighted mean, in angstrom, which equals 5.0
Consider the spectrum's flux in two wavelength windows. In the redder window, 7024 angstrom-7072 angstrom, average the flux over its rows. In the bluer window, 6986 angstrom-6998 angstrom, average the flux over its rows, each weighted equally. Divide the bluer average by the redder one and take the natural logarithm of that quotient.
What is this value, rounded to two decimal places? 0.04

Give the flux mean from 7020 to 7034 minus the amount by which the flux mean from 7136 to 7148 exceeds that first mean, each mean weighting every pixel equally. 9.7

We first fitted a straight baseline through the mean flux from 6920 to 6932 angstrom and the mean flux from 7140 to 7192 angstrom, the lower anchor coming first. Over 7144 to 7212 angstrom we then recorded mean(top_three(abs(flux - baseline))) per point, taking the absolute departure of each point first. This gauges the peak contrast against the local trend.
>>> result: 0.46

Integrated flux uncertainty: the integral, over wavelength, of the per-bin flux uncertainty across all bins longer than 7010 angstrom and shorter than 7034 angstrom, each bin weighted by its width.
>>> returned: 6.4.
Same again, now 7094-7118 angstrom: 6.2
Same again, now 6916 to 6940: 7.0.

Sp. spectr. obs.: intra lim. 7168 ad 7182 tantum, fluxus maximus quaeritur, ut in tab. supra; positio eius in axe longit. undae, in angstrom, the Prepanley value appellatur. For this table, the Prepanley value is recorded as 7175 angstrom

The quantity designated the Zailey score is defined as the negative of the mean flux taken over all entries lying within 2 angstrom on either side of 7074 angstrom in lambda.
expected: -9.4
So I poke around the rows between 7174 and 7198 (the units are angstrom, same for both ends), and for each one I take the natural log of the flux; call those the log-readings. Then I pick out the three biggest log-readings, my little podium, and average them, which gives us 2.32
